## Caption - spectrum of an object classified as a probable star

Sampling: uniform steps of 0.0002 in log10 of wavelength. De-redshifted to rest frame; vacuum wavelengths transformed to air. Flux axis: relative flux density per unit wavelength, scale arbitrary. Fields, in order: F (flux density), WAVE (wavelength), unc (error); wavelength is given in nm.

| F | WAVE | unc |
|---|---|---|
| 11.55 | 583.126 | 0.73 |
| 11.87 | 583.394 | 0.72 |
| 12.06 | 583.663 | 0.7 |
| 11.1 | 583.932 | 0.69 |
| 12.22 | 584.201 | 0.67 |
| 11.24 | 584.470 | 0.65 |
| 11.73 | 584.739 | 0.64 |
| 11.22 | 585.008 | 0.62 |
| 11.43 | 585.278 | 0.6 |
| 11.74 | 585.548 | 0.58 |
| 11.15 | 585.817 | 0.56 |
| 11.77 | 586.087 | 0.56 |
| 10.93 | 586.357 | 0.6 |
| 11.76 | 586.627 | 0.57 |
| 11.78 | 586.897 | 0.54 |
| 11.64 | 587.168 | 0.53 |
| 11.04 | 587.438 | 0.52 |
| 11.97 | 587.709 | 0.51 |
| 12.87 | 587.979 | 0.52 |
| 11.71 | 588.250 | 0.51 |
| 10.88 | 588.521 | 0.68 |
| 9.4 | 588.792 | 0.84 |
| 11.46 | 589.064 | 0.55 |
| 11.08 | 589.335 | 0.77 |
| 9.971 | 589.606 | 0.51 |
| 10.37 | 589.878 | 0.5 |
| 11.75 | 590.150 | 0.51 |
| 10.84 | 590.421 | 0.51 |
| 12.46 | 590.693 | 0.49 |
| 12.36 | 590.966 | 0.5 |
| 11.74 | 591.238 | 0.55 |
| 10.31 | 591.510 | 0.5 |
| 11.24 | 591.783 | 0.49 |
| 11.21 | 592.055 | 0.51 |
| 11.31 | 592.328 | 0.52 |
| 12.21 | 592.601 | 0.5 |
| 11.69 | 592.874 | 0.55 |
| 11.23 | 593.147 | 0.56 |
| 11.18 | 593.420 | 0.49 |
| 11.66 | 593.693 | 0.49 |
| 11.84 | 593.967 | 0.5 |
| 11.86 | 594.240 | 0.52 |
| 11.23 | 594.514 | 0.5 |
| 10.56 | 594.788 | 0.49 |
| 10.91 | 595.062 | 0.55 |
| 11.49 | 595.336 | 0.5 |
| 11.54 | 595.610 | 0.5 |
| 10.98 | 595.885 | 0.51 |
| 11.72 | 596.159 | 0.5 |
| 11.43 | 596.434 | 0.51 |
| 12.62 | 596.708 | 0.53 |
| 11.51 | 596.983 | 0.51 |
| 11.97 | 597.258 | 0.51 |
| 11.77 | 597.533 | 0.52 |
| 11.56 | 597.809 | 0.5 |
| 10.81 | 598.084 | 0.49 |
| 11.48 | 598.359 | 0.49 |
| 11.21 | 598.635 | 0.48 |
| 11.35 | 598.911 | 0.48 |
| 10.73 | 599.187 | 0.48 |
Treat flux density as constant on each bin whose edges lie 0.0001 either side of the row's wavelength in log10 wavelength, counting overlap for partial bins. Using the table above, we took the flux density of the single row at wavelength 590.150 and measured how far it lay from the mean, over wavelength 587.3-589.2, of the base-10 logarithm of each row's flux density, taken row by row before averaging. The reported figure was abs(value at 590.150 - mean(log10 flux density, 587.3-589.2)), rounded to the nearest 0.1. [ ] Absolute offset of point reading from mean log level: 10.7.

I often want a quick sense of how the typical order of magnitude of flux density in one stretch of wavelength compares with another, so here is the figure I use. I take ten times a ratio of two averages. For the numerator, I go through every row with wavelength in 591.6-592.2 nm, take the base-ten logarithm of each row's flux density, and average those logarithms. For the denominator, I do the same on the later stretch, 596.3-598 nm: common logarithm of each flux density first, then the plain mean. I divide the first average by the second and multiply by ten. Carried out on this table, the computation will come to 9.8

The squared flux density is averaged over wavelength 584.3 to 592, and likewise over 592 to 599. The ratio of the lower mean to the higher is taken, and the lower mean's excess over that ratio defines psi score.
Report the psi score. 128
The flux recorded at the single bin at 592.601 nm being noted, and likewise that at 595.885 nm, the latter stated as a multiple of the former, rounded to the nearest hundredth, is 0.90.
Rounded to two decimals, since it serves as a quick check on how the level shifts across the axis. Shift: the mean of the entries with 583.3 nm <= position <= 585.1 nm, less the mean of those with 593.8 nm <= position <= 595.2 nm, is 0.35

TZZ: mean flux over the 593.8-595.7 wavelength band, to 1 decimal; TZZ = 11.3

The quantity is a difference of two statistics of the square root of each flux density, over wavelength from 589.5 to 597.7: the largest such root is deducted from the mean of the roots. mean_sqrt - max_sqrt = -0.17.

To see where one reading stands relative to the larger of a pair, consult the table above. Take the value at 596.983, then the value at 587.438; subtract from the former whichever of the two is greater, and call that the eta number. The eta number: 0.00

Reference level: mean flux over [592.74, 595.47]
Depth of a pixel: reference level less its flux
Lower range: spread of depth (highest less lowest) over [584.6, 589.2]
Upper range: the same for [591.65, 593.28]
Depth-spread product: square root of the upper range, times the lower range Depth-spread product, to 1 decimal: 3.5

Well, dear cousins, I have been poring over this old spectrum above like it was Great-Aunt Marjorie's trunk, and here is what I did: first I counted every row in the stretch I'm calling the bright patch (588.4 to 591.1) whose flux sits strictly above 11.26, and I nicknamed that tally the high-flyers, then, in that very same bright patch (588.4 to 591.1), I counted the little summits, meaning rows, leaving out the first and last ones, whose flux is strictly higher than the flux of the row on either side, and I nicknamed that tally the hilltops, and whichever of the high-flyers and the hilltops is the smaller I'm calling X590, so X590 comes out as 3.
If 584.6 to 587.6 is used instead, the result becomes 3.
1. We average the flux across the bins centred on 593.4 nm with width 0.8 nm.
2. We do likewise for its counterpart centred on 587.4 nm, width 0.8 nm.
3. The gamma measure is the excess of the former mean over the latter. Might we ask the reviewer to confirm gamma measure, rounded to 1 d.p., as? -0.2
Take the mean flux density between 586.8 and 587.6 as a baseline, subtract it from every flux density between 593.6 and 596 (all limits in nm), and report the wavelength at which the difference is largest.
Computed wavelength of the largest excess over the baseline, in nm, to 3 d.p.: 594.240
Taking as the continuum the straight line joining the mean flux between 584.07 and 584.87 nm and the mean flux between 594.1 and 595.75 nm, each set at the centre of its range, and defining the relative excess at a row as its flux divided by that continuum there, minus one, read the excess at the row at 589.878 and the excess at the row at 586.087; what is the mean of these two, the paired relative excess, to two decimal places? -0.04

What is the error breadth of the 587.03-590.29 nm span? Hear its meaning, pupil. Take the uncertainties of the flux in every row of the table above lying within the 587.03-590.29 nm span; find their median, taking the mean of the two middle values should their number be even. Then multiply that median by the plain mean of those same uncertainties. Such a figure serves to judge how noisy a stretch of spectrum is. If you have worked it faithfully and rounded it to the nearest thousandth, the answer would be 0.301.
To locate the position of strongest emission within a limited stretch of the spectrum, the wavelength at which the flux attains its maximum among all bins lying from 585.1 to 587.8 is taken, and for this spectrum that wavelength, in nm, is 587.709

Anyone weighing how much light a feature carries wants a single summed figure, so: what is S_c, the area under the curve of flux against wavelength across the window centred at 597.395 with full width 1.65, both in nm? 19.3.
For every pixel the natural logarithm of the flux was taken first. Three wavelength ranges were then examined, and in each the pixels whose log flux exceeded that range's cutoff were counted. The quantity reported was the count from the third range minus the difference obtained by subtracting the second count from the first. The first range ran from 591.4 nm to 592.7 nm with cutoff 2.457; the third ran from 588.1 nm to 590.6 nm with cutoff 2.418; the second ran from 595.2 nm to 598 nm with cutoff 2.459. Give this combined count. 6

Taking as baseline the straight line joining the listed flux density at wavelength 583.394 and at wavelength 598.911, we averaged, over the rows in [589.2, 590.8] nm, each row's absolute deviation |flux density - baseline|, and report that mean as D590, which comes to 0.88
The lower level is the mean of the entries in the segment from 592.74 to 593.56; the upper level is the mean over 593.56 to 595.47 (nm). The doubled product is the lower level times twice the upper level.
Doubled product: 258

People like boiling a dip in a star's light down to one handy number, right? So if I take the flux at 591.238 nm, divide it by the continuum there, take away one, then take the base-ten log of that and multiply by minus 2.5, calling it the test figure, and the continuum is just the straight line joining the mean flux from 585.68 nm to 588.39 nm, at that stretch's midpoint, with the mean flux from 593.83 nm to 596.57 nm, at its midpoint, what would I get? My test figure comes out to 4.22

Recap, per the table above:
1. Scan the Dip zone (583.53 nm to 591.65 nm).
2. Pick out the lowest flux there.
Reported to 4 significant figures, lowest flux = 9.400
